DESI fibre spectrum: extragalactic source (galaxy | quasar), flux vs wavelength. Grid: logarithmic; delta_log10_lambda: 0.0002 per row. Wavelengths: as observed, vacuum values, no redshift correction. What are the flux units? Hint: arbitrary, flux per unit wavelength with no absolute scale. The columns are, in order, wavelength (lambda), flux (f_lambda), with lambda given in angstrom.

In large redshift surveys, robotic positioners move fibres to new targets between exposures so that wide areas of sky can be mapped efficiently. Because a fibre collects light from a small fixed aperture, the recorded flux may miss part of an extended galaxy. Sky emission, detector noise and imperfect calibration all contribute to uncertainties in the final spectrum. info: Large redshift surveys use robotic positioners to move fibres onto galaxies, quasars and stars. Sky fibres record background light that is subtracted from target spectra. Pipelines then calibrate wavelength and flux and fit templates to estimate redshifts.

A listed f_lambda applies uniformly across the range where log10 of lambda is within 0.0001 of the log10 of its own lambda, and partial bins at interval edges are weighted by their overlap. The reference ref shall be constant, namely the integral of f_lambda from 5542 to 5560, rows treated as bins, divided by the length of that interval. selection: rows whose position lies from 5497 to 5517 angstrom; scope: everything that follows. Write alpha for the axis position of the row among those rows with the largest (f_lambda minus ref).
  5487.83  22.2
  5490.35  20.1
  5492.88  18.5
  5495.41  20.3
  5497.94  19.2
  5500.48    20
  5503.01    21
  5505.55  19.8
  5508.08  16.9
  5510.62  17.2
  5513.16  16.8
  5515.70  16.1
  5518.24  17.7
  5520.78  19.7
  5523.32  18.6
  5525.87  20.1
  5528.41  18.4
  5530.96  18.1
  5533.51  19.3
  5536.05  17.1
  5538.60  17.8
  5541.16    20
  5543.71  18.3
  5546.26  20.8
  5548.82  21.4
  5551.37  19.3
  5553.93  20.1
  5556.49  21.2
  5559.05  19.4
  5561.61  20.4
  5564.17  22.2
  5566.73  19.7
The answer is 5503.01 angstrom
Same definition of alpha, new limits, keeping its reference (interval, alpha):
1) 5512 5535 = 5525.87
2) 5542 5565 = 5564.17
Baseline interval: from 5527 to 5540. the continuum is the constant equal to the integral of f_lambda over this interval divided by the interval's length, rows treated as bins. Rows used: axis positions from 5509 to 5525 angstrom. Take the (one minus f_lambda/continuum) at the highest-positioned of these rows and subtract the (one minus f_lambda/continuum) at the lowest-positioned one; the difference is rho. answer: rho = -0.08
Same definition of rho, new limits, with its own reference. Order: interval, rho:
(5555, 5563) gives 0.04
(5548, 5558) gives 0.01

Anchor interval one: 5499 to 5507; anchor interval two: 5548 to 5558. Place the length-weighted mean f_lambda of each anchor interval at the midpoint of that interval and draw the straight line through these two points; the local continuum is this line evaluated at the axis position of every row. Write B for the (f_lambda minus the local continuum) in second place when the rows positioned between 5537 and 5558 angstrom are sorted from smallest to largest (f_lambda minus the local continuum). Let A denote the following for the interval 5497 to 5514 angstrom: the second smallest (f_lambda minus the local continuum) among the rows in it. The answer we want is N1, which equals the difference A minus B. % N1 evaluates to -1.2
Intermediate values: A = -3.3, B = -2.1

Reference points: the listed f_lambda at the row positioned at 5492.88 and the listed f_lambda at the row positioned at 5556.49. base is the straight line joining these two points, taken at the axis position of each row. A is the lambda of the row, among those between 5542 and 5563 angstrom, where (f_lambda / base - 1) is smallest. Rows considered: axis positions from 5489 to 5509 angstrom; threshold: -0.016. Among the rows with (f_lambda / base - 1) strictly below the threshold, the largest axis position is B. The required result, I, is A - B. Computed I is 35.6 angstrom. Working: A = 5543.71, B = 5508.08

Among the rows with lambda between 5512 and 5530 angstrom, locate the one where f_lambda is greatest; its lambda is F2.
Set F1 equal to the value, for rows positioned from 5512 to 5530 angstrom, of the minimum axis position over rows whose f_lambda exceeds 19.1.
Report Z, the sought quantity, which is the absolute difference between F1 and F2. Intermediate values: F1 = 5520.78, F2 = 5525.87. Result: 5.1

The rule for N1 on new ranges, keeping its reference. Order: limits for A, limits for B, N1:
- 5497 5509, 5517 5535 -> 1.3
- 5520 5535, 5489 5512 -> 1.1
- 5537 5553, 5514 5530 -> 0.5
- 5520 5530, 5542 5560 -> -0.5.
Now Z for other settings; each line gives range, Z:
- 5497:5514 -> 5.1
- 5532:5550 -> 15.3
